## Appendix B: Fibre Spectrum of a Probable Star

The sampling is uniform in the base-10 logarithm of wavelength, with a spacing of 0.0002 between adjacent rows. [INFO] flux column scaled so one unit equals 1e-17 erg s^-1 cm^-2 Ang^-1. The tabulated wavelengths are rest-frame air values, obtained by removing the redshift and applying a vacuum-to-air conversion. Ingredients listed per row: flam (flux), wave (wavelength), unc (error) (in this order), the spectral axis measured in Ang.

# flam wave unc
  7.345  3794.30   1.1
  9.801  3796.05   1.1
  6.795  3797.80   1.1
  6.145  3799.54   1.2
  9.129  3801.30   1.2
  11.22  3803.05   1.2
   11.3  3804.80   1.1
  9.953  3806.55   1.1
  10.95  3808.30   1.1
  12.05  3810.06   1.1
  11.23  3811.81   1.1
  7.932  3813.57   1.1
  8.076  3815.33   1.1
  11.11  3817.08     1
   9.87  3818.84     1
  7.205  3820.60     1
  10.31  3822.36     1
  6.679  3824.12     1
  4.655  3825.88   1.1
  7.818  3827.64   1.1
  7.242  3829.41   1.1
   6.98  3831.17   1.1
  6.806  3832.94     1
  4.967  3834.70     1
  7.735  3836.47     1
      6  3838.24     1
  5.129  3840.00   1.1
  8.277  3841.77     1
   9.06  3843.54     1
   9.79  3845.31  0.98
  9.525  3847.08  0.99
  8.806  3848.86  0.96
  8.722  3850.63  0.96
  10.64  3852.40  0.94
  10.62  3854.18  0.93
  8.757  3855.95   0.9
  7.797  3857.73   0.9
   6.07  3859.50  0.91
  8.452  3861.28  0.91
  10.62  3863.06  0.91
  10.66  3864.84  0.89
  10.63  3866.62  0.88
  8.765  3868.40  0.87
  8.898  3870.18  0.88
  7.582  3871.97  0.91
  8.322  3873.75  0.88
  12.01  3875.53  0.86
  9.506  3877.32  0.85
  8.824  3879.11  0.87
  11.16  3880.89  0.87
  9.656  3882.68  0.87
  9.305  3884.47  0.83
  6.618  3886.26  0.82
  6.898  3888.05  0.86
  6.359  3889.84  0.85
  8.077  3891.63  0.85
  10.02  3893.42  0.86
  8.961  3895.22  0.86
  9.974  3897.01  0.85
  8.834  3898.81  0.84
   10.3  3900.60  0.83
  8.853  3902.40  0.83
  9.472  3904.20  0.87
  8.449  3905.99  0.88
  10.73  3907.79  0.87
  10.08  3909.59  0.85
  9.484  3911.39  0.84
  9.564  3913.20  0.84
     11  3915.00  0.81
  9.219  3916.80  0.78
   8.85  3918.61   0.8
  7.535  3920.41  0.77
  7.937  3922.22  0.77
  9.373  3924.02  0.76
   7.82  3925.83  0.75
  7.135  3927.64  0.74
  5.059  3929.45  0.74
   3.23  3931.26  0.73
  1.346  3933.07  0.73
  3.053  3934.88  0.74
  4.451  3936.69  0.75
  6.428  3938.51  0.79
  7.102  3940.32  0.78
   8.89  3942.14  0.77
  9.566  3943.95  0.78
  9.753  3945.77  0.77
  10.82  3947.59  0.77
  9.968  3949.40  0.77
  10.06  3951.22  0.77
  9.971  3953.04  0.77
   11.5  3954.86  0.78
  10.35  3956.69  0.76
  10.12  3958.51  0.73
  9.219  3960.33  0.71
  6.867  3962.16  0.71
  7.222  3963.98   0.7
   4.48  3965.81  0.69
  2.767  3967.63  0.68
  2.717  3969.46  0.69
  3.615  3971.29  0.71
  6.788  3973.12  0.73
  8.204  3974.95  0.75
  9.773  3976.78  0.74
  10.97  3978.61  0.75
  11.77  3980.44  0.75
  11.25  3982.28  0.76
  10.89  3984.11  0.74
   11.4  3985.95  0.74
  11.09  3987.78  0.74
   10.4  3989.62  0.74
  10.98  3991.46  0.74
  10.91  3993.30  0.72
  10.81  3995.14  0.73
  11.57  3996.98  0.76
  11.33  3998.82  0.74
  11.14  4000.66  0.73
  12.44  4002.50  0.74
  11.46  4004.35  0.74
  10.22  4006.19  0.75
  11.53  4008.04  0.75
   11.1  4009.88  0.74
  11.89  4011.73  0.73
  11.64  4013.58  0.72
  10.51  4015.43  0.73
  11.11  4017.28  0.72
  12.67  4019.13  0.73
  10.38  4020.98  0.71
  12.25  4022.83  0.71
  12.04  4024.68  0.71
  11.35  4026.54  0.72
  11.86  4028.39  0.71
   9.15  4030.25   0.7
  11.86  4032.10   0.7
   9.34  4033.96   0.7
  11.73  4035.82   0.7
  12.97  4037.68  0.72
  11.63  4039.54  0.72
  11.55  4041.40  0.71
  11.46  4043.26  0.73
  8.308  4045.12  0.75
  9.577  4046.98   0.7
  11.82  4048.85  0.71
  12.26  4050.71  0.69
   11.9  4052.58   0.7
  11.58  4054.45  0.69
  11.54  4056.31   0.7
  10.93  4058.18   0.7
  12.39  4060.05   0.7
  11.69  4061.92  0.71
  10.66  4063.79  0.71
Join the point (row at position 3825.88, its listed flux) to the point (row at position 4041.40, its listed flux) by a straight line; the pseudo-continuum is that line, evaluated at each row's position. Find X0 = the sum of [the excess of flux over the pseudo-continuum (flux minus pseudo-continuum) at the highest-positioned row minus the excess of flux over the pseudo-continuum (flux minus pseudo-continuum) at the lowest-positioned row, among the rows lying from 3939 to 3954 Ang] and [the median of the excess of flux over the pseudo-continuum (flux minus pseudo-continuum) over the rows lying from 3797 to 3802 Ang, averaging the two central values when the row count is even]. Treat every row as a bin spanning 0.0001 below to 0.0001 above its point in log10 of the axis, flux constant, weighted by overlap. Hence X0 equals 6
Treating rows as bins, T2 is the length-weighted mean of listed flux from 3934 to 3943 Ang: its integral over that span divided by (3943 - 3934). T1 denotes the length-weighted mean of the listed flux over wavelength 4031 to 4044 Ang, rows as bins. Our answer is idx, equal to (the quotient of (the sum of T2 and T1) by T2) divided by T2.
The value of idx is 0.49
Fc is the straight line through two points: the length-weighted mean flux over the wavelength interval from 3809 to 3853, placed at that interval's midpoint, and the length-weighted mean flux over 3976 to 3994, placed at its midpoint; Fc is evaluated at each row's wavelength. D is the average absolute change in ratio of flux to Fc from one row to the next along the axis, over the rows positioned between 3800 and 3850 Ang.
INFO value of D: 0.19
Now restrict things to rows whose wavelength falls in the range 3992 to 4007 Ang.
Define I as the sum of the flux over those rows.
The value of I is 90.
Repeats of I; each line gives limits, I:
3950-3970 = 85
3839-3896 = 285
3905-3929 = 117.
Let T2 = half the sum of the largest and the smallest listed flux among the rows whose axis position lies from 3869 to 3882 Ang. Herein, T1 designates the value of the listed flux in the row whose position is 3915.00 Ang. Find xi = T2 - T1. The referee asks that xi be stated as -1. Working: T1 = 11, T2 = 9.8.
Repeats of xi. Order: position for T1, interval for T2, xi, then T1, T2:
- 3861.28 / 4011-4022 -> 3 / 8.452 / 11.5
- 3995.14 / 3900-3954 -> -5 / 10.81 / 6.2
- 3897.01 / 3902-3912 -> 0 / 9.974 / 9.6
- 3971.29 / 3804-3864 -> 5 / 3.615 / 8.4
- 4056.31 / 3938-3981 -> -4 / 11.54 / 7.2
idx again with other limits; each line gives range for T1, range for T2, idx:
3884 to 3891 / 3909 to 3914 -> 0.18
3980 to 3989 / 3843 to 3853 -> 0.23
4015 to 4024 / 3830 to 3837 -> 0.42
